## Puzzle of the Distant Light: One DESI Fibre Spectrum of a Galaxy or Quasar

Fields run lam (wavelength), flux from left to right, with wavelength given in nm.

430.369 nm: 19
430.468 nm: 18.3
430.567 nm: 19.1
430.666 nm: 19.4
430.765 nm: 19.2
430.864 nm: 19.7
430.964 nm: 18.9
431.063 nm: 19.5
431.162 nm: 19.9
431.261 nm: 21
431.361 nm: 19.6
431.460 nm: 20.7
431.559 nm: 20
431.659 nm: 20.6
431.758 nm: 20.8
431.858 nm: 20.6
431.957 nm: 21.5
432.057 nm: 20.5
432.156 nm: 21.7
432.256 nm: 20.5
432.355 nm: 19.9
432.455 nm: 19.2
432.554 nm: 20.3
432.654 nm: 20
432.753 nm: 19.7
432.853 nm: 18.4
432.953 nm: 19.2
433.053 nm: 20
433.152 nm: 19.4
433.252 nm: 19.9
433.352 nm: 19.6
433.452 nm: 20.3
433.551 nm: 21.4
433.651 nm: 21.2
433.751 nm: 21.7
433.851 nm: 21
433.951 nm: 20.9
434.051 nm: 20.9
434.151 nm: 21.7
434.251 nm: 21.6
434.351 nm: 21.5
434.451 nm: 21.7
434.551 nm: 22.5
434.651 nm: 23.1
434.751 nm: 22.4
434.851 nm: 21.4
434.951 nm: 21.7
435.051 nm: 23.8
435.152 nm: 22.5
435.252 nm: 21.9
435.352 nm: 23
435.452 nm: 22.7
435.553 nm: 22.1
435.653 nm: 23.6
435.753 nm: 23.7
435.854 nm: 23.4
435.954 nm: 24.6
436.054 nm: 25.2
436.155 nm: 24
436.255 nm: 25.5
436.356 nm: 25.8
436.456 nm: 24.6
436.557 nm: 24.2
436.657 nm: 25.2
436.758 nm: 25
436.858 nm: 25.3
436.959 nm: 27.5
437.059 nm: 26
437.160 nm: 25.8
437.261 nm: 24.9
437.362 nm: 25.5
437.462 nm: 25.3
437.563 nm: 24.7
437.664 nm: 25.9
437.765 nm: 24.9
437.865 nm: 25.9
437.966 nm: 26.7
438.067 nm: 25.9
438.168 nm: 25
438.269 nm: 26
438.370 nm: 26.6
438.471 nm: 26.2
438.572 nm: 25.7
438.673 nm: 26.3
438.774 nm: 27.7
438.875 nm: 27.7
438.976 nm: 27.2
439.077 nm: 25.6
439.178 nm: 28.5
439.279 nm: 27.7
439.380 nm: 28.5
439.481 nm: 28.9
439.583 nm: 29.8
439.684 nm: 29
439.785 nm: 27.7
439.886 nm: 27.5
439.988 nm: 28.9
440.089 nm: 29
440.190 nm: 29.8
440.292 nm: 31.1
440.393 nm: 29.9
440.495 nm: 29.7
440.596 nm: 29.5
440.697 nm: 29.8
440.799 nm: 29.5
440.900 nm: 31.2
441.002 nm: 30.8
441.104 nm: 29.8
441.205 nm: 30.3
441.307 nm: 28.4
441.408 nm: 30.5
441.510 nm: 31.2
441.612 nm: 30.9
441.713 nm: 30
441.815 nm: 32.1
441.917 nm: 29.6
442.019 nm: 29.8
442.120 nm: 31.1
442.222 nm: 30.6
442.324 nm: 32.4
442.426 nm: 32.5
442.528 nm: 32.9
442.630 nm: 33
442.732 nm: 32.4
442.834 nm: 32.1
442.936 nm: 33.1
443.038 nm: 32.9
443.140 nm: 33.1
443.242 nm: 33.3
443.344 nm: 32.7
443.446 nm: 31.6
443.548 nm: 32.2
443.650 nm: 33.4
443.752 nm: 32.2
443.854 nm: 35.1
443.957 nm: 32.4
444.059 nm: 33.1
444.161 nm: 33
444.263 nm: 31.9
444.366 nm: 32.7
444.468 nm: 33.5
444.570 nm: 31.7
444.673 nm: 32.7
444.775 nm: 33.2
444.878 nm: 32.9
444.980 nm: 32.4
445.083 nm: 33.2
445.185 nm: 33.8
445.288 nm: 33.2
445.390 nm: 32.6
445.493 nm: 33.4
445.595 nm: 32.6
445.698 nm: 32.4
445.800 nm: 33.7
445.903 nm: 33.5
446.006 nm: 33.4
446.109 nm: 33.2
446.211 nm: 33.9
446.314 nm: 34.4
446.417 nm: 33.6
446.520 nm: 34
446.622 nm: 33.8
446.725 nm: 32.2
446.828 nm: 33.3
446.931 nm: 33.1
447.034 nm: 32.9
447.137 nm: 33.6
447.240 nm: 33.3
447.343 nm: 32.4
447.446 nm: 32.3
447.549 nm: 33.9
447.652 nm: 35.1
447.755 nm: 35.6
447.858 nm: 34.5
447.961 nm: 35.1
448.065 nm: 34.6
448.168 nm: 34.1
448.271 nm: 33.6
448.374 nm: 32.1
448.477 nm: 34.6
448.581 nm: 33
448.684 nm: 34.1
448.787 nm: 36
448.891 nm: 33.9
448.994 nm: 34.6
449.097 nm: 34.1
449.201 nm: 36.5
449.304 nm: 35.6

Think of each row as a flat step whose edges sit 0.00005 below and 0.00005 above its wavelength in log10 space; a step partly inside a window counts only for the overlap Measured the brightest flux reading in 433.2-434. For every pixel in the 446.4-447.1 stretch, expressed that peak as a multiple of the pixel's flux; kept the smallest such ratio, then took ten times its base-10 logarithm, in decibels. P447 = -2.0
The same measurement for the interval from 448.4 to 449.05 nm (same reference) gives -2.2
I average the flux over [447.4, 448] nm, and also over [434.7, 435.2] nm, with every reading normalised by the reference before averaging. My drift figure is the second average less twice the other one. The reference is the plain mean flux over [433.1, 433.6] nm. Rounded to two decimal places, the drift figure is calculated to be -2.31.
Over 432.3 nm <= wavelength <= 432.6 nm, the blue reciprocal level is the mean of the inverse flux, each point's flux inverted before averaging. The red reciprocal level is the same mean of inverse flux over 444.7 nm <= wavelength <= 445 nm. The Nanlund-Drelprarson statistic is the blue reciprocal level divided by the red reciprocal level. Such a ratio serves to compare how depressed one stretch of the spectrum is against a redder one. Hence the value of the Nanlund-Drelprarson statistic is 1.7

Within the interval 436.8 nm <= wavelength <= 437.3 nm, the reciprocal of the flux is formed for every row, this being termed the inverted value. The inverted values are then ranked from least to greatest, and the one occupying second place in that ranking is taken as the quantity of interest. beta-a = 0.0385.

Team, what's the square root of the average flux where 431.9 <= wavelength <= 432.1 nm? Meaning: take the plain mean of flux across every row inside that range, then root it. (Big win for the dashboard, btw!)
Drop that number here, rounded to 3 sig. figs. 4.58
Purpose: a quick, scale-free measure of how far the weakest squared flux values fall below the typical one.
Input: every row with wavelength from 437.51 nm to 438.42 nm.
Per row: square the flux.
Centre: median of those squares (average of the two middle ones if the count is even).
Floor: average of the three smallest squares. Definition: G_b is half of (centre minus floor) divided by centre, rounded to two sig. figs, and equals 0.039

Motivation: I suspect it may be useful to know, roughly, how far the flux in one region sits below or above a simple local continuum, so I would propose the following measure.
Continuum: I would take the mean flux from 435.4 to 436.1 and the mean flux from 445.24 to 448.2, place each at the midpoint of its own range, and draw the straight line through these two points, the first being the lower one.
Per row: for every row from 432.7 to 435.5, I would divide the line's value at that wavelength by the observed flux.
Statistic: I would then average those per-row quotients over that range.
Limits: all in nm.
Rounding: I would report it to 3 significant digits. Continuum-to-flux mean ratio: 1.04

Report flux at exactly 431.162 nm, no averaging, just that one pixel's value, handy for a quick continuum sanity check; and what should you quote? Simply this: 19.9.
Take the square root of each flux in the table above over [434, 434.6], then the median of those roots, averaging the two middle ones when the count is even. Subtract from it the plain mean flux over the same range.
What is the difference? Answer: -17.0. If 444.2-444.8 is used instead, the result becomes -26.9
